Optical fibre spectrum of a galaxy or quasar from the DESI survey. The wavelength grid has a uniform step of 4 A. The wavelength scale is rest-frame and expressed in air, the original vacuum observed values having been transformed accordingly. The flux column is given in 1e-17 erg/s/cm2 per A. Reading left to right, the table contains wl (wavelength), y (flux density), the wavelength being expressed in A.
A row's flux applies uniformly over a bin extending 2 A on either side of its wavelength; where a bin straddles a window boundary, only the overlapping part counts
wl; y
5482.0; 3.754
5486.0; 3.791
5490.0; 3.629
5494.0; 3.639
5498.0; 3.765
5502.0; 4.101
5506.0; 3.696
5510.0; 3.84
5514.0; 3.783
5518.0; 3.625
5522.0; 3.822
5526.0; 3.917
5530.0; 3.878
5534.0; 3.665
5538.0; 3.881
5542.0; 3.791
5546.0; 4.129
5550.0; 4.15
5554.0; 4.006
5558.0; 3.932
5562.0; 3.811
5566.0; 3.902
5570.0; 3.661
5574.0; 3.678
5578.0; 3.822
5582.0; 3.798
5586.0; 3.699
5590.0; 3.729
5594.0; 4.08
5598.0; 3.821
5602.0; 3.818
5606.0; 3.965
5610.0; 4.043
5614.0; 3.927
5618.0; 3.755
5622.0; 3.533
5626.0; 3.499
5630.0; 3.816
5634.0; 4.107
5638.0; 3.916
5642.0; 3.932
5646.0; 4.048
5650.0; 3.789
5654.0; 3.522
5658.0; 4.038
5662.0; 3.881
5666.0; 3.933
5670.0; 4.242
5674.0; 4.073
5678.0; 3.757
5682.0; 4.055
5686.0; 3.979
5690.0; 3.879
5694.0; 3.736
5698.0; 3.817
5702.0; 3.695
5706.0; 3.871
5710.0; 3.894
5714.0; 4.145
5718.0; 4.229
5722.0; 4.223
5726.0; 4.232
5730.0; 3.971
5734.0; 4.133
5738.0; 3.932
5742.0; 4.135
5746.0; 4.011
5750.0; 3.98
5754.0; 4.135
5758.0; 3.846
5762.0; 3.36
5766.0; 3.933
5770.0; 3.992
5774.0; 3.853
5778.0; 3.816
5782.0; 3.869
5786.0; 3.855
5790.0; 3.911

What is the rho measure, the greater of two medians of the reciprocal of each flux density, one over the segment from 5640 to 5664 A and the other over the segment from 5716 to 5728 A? 0.256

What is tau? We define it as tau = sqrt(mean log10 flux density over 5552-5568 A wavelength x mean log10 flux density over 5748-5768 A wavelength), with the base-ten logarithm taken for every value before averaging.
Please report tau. 0.588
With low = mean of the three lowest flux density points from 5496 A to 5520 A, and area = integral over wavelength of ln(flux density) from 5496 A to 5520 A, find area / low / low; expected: 2.3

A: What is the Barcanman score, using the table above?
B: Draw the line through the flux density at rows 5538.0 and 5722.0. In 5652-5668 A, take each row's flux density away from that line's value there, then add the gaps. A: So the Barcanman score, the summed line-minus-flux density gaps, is 1.06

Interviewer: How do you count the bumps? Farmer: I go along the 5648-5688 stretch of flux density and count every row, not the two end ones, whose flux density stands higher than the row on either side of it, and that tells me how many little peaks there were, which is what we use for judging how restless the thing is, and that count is 3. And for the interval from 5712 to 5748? 4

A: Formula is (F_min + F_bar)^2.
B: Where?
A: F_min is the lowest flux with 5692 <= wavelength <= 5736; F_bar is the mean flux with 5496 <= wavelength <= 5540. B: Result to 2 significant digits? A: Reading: 56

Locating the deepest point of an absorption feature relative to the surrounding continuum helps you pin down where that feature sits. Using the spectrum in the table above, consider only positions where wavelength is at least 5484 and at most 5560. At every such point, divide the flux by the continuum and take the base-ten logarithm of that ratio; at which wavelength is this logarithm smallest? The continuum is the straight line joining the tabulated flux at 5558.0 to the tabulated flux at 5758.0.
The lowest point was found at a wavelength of 5490.0 A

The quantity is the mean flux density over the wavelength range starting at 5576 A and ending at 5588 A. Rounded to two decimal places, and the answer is 3.77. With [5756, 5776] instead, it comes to 3.80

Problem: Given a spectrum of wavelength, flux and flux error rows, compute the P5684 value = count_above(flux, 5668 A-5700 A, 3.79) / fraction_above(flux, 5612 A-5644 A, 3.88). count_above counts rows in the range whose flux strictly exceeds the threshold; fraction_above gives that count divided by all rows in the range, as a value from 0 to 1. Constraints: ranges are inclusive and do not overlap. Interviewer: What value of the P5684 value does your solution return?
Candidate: 12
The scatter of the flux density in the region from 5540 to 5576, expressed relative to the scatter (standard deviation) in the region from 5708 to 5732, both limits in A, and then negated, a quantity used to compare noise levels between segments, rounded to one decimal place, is -1.2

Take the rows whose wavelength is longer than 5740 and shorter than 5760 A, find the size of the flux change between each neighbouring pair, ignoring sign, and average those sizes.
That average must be 0.150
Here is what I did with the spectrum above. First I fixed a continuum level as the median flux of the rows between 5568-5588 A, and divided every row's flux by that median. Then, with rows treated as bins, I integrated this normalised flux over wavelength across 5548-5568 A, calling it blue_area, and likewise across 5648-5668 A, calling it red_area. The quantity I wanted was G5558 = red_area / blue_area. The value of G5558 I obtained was 0.97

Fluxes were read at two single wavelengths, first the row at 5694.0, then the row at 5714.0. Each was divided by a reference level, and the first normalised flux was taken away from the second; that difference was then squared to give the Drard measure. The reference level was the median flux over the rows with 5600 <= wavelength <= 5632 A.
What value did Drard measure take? 0.0115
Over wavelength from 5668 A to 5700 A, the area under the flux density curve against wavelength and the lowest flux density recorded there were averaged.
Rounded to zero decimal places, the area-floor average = 65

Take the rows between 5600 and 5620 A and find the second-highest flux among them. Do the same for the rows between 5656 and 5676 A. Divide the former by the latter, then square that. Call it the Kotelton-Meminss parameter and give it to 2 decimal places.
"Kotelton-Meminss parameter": 0.95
